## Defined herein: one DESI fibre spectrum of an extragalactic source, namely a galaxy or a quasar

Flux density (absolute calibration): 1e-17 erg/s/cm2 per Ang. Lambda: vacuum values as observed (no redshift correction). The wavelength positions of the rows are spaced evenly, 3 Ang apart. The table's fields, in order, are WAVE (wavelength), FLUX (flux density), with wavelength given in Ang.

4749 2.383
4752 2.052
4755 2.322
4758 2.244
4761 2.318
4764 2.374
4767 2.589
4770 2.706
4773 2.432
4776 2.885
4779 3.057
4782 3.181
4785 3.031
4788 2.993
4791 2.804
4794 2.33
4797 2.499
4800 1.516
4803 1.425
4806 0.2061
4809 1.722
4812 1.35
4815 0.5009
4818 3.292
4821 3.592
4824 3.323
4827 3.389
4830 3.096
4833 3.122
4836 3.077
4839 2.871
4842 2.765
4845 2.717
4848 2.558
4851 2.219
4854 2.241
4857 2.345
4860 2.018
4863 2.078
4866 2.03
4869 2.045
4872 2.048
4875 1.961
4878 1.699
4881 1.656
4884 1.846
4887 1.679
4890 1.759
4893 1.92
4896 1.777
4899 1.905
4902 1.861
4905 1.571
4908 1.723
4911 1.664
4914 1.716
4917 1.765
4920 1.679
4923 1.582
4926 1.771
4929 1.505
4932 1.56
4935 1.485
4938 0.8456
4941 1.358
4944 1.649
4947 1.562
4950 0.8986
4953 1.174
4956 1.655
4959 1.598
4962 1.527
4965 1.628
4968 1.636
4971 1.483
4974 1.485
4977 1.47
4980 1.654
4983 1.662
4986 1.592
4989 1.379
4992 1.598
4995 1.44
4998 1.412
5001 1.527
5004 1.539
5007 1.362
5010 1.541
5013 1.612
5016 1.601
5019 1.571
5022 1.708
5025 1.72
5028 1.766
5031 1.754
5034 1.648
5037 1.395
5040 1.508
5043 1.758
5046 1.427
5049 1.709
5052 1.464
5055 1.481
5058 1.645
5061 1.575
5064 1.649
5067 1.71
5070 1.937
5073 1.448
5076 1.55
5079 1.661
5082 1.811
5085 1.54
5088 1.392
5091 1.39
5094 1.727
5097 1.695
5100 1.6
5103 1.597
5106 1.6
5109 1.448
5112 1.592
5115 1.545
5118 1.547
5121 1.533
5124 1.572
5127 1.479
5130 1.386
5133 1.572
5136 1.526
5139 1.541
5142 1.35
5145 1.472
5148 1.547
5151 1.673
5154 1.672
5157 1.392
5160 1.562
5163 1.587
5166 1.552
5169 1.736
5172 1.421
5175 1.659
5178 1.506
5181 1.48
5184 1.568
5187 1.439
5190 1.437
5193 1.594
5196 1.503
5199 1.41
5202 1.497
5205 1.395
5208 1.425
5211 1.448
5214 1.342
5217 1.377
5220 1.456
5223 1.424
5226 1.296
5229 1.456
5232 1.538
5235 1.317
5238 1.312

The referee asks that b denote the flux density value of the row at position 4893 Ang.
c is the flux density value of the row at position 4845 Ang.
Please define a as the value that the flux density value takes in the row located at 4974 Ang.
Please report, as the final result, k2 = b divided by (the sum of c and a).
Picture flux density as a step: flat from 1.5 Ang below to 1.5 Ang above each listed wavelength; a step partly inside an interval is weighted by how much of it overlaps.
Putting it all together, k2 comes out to 0.46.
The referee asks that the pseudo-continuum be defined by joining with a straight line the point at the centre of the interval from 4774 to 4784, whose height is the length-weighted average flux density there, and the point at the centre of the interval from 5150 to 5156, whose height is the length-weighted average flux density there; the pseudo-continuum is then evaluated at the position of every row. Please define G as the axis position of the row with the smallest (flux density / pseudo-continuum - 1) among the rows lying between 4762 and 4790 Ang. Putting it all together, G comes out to 4764 Ang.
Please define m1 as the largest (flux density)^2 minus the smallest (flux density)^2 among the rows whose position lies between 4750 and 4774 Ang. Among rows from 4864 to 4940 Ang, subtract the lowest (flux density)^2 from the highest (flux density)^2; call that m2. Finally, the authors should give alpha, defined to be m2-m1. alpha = 0.4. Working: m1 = 3.1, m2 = 3.5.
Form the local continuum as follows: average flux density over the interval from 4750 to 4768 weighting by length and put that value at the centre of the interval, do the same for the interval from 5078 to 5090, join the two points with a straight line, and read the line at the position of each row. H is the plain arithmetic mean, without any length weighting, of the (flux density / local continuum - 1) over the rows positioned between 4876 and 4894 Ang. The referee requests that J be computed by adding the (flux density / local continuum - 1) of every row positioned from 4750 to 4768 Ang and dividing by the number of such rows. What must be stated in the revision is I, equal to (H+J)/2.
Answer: -0.06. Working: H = -0.1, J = 0.00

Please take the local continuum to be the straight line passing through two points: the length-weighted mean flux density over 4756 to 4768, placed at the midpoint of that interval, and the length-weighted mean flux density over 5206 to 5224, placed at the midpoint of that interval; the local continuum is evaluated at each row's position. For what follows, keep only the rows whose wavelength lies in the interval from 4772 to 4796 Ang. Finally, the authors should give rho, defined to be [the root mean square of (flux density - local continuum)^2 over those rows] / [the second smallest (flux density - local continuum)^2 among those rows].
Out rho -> 58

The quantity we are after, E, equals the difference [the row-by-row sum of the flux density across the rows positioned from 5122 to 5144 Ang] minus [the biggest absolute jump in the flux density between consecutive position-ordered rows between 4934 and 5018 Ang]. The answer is 10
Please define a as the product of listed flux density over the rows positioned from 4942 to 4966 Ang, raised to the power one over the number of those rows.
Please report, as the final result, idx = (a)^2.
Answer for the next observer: 2.1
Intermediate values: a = 1.4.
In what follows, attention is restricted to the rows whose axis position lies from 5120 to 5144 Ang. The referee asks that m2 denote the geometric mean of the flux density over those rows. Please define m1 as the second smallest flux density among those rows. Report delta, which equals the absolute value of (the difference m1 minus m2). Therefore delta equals 0.11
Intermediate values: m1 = 1.386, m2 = 1.49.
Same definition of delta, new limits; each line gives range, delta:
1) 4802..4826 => 0.88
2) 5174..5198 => 0.08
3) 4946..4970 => 0.26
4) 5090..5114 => 0.13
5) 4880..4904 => 0.12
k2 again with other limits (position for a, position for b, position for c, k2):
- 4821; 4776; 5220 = 0.57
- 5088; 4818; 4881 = 1.08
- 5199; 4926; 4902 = 0.54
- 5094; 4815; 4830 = 0.10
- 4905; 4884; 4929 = 0.60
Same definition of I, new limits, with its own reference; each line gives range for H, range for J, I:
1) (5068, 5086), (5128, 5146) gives 0.02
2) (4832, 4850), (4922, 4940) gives 0.05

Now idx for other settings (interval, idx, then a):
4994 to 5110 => 2.5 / 1.6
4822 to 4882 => 5.8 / 2.4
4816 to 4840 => 10.3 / 3.2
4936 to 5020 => 2.1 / 1.5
